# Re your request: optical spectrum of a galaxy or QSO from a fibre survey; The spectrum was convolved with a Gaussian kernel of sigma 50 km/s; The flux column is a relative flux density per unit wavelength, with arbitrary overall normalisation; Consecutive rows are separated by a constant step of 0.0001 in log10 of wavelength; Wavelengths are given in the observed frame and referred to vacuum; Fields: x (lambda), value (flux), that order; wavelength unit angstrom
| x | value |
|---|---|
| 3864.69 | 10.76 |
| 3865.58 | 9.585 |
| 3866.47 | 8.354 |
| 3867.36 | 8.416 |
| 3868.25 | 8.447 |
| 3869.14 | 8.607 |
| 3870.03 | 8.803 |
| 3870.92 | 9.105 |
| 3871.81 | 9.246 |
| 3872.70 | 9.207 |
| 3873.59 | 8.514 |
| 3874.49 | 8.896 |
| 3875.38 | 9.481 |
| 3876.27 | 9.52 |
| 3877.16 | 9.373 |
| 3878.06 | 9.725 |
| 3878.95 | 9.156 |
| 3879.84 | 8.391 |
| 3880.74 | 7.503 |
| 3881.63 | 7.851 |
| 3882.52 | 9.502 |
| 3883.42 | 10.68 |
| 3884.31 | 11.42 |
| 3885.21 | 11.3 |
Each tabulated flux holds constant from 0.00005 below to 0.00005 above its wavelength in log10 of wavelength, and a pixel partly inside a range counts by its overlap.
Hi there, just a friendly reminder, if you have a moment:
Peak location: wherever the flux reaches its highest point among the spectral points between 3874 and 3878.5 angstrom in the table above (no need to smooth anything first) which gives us 3878.06 angstrom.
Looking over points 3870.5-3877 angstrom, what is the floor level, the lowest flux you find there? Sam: 8.514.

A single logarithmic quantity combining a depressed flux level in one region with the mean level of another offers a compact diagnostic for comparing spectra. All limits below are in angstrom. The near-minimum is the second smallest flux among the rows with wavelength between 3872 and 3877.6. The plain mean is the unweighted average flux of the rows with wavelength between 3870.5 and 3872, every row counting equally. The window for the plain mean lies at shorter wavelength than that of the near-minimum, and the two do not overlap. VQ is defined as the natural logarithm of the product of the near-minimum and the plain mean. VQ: 4.40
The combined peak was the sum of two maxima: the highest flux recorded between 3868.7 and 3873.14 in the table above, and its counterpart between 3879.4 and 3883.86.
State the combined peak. 19.9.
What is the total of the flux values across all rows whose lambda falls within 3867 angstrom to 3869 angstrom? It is 16.9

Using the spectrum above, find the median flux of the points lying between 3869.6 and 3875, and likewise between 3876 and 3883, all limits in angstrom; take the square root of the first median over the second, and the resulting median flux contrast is 0.99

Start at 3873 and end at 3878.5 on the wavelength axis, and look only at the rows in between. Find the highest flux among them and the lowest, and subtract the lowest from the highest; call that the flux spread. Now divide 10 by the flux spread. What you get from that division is 8.26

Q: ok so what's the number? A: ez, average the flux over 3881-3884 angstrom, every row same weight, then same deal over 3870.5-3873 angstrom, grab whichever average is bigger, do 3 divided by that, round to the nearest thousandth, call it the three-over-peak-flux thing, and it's 0.321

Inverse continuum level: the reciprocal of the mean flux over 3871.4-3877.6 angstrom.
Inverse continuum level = 0.109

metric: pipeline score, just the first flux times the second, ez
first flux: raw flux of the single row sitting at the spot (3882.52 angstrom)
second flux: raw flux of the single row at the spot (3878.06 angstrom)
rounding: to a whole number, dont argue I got 92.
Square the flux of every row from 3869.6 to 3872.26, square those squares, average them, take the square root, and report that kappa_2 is 82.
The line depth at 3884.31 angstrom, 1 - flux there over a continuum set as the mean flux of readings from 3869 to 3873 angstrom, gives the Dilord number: -0.27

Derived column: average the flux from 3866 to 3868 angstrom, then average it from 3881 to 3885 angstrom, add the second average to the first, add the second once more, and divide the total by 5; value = 5.62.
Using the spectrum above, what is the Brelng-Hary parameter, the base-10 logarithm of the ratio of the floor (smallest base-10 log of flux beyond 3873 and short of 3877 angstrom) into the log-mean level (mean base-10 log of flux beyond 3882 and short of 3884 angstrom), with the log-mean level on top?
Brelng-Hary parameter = 0.033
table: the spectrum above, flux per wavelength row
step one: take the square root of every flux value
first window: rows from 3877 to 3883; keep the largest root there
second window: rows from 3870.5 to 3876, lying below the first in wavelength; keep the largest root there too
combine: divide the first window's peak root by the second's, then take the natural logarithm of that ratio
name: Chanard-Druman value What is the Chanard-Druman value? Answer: 0.013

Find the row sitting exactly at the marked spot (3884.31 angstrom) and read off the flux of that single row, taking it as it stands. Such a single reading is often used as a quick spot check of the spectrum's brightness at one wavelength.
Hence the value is 11.42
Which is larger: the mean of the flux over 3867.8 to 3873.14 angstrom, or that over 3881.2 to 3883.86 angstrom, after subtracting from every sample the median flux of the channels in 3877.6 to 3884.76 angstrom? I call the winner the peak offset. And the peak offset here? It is 0.0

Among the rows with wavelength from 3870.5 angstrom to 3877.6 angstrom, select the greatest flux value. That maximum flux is 9.52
